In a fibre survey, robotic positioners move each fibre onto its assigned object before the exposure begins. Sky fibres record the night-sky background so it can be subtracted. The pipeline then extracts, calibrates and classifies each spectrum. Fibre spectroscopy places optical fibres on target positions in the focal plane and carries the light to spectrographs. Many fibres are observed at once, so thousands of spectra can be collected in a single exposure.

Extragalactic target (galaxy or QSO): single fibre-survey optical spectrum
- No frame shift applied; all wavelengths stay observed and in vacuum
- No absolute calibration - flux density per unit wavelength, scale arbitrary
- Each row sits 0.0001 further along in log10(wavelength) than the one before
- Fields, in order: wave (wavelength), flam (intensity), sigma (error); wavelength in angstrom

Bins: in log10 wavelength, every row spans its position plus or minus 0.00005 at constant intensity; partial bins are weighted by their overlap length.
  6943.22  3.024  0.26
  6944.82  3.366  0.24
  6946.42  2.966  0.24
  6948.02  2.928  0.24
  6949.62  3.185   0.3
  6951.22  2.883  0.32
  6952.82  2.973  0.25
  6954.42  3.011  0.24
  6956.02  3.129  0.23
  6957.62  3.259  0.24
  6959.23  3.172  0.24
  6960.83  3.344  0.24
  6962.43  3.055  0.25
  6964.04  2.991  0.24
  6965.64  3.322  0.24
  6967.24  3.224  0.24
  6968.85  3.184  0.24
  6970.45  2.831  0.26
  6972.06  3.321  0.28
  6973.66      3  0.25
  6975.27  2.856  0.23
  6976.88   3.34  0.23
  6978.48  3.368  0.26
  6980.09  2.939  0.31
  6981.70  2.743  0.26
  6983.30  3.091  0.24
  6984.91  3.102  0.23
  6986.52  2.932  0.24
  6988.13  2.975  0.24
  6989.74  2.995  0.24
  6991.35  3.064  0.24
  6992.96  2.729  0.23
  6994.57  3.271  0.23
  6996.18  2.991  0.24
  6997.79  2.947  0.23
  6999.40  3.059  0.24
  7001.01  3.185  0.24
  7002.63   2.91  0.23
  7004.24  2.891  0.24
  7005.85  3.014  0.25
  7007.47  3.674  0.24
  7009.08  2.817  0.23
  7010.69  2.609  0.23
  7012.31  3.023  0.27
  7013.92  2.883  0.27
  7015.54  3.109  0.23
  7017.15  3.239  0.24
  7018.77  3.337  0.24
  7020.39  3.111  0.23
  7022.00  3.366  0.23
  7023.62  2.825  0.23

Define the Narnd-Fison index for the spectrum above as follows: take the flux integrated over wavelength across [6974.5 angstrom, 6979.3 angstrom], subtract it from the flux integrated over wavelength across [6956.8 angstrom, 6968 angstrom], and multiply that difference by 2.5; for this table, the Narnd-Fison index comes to 51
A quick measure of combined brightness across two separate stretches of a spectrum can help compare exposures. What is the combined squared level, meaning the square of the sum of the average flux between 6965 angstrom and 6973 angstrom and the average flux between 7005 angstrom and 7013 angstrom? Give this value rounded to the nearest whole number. 38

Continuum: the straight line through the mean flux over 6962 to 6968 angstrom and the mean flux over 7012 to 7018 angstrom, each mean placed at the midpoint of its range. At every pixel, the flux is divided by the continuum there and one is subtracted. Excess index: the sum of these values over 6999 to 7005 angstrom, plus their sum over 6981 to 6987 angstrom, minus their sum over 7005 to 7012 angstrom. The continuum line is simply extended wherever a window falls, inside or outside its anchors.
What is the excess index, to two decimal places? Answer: -0.23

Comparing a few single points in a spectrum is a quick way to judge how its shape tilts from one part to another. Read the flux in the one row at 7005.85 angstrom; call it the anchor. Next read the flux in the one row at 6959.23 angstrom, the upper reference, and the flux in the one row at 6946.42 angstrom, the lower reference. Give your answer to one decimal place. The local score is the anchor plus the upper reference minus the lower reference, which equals 3.2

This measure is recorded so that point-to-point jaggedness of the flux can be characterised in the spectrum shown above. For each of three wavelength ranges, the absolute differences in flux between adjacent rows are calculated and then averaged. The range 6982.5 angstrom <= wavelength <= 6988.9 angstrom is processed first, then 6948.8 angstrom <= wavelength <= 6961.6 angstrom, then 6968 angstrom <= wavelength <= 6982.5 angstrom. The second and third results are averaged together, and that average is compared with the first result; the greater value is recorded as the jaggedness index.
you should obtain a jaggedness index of 0.22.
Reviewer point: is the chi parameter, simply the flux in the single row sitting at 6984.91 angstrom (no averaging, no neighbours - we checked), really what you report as 3.102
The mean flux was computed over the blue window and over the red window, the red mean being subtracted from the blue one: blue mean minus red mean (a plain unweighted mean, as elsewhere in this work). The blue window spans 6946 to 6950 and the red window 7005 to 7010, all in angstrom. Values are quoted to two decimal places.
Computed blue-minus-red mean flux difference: -0.14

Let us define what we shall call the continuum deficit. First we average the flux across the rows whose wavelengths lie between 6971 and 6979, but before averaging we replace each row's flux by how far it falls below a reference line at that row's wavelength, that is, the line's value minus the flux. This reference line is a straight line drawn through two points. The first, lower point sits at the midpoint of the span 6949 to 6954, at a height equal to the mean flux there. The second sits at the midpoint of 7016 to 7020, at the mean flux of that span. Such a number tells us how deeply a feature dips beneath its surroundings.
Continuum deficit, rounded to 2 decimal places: -0.06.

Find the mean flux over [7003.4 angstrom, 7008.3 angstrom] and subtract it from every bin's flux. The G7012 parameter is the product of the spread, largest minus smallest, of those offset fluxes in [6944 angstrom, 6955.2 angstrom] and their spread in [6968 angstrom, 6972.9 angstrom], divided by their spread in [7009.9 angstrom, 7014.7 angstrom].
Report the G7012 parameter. 0.6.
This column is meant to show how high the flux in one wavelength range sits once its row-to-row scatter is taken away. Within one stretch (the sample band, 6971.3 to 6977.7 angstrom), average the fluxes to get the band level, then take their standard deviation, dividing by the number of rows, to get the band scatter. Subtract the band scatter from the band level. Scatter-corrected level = 2.92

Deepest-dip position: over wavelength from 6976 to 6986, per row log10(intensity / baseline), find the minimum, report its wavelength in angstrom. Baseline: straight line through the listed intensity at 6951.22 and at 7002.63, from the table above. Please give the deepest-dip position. 6981.70 angstrom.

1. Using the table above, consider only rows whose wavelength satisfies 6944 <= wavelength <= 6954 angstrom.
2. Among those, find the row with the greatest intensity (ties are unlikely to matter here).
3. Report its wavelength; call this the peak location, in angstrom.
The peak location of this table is 6944.82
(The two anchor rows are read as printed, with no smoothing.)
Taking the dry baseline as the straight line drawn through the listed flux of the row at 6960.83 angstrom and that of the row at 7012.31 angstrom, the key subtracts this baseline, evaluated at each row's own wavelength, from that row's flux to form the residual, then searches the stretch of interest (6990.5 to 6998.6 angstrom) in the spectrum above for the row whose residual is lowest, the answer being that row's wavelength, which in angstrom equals 6992.96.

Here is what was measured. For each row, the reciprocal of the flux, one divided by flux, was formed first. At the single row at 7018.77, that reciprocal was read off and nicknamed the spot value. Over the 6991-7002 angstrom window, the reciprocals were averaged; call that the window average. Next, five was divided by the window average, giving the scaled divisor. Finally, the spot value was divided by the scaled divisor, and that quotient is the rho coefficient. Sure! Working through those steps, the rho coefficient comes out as 0.0198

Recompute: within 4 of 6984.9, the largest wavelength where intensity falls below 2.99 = 6988.13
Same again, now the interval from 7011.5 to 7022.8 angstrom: 7013.92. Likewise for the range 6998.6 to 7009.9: 7009.08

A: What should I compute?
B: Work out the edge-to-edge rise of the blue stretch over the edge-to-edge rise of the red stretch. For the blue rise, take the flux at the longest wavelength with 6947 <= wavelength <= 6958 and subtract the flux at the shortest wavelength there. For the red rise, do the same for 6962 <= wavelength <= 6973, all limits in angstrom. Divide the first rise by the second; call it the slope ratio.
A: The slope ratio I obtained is 1.2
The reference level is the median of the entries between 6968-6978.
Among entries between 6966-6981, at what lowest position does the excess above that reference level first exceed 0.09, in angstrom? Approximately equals 6967.24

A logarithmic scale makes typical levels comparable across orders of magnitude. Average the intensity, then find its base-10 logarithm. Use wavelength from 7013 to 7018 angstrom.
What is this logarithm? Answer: 0.488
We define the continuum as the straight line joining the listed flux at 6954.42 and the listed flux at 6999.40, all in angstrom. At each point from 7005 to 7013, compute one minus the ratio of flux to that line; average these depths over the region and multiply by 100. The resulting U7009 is 1.4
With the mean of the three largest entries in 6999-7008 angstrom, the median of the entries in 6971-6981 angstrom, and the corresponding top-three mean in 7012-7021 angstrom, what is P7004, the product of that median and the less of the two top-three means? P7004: 10.2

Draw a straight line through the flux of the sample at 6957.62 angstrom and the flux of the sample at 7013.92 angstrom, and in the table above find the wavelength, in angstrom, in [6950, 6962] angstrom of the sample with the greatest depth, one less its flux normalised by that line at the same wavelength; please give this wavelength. 6951.22 angstrom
